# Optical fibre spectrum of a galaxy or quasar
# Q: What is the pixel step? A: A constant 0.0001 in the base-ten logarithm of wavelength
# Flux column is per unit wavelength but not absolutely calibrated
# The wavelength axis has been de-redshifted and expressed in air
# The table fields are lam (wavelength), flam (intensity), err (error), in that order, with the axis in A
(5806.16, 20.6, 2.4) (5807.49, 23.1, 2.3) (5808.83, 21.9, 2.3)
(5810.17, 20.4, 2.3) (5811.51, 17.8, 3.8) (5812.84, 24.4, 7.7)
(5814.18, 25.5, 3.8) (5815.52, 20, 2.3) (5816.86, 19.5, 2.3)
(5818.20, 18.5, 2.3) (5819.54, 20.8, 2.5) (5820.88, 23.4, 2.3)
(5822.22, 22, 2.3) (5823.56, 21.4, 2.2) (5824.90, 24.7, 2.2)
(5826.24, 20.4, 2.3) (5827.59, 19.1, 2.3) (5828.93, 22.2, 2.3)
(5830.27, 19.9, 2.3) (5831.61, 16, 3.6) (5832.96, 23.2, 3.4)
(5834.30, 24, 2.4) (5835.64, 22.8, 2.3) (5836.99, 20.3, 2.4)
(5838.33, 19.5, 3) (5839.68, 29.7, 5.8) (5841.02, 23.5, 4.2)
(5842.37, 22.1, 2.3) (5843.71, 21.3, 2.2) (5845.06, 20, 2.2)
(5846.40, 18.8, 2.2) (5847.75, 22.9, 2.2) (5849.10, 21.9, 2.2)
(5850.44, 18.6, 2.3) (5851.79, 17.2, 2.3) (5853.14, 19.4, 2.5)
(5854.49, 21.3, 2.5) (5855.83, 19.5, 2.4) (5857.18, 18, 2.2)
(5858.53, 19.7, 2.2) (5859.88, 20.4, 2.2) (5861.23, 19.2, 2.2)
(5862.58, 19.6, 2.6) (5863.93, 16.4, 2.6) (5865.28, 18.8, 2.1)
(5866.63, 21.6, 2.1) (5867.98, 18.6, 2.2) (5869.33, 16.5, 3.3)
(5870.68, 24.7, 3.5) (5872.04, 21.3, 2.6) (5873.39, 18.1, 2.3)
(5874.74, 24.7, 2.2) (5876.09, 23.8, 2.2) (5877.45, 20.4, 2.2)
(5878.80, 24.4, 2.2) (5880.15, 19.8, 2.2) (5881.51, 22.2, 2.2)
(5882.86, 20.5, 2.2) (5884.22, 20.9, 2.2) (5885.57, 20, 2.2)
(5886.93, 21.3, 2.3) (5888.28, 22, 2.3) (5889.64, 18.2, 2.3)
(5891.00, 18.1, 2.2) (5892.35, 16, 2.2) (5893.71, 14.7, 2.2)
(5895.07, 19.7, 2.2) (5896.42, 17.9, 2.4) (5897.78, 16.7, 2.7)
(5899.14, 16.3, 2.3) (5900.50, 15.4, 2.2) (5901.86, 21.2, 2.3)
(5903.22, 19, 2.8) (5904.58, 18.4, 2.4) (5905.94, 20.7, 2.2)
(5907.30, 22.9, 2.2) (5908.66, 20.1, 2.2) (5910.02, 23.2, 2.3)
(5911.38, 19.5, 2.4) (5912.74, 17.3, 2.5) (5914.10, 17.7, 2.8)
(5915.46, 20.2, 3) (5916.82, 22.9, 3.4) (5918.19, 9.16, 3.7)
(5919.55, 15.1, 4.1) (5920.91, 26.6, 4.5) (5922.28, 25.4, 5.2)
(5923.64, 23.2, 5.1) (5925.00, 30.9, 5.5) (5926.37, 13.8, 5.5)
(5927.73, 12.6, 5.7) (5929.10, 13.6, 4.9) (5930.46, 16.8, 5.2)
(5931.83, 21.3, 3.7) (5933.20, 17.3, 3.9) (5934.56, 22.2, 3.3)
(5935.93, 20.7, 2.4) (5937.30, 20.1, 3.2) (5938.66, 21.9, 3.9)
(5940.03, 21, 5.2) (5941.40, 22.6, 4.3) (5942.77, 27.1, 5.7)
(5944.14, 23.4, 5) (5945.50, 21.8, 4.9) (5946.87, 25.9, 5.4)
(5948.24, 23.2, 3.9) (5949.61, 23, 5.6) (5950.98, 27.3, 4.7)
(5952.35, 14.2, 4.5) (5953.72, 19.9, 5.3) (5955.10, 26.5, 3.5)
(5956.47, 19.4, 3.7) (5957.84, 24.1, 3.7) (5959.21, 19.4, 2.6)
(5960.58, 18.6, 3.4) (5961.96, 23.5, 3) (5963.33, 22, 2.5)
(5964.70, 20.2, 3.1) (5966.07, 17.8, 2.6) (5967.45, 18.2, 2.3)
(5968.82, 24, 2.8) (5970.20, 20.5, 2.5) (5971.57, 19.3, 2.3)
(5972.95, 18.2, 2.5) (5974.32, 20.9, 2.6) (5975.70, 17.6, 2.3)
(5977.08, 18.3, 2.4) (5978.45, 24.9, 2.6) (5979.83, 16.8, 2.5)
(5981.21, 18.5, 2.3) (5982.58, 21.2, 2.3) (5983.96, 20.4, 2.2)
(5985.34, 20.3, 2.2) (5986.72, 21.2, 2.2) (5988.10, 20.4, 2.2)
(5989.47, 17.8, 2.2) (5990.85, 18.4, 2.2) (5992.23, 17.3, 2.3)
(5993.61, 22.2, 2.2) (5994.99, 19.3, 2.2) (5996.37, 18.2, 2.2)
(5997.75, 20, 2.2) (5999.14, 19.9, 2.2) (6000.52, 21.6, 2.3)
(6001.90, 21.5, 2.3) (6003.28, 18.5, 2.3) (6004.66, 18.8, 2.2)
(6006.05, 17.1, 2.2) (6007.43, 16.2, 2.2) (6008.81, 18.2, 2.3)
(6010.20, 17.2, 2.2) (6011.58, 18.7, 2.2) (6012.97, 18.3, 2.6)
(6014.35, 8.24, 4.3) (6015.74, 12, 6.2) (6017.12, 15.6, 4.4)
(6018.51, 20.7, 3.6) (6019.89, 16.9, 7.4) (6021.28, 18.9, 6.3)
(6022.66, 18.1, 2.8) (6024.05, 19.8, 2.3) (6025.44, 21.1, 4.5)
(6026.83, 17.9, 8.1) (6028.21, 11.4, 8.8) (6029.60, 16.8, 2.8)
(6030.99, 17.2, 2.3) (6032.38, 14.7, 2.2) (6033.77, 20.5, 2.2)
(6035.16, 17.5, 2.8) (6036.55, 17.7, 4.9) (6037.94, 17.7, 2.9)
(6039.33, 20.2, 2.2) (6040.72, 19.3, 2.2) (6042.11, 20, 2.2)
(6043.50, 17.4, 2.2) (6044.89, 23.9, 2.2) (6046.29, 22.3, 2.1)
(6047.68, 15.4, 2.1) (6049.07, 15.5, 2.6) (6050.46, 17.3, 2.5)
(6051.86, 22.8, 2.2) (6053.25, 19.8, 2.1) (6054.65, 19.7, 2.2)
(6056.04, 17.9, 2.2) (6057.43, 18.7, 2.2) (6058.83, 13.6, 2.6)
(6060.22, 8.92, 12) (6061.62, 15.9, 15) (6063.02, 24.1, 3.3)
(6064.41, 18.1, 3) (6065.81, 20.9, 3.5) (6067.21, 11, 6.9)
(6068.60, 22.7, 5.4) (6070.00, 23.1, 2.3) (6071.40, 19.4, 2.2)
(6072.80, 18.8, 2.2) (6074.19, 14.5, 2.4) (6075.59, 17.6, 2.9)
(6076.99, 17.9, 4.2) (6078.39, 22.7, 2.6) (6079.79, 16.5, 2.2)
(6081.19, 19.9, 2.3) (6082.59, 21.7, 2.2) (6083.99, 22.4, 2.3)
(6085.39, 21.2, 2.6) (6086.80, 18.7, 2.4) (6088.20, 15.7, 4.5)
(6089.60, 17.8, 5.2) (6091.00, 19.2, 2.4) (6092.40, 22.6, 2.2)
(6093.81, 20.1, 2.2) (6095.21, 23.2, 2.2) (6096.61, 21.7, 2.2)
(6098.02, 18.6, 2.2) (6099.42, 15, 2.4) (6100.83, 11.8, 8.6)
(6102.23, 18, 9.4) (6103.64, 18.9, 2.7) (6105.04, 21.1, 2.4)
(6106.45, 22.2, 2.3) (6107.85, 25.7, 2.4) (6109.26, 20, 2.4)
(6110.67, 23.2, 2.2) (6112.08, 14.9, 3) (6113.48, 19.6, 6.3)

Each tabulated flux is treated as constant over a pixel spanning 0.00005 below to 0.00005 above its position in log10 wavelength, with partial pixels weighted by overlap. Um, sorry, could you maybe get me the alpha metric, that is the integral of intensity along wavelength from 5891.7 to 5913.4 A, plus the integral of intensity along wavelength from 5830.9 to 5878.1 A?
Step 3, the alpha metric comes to 1382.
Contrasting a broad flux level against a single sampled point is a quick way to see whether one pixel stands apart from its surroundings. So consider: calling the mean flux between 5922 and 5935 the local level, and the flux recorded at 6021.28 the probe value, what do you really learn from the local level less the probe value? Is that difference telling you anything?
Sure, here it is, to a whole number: 1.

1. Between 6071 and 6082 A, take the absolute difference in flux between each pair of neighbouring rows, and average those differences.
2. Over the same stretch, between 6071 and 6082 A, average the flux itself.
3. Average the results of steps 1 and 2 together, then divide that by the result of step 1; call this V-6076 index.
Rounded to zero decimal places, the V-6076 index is 3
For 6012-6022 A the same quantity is 2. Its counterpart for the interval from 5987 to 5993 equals 7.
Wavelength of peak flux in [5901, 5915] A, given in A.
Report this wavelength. 5910.02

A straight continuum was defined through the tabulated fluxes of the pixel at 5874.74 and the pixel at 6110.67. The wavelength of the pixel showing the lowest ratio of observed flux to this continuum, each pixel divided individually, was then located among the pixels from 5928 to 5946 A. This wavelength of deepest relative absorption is 5929.10 A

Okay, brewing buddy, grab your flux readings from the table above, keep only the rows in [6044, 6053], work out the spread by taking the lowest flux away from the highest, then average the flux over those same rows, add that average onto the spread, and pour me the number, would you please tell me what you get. 28.0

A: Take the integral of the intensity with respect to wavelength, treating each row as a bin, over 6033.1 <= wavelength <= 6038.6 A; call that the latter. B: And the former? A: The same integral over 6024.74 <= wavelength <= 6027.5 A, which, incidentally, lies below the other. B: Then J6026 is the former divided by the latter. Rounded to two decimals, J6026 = 0.53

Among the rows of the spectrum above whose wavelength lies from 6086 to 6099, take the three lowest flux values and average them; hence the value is 17.4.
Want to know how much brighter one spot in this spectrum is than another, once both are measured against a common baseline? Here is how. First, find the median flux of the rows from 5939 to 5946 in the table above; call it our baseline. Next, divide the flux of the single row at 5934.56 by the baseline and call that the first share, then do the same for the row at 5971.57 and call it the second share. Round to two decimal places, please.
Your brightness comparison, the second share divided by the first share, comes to 0.87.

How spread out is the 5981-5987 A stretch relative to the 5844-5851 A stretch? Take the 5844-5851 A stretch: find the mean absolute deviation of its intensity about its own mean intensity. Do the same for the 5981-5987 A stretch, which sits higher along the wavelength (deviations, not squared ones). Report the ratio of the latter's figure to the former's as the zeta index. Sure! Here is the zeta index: 0.5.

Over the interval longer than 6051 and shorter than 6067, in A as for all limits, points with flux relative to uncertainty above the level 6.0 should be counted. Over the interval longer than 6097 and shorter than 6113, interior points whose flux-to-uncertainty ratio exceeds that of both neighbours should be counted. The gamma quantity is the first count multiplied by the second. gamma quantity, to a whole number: 14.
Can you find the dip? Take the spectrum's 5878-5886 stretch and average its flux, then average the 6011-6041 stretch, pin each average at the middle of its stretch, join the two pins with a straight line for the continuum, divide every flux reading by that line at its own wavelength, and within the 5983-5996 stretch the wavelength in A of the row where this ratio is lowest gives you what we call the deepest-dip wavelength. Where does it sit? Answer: 5992.23 A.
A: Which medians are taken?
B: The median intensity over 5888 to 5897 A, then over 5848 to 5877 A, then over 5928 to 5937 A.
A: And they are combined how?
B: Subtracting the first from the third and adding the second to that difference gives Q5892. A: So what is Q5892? 20.4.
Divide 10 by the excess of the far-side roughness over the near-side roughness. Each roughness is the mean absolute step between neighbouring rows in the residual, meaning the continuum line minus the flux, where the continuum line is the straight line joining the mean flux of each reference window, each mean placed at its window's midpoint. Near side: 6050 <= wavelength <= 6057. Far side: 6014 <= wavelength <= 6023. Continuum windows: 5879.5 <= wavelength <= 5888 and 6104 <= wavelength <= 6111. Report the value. 18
